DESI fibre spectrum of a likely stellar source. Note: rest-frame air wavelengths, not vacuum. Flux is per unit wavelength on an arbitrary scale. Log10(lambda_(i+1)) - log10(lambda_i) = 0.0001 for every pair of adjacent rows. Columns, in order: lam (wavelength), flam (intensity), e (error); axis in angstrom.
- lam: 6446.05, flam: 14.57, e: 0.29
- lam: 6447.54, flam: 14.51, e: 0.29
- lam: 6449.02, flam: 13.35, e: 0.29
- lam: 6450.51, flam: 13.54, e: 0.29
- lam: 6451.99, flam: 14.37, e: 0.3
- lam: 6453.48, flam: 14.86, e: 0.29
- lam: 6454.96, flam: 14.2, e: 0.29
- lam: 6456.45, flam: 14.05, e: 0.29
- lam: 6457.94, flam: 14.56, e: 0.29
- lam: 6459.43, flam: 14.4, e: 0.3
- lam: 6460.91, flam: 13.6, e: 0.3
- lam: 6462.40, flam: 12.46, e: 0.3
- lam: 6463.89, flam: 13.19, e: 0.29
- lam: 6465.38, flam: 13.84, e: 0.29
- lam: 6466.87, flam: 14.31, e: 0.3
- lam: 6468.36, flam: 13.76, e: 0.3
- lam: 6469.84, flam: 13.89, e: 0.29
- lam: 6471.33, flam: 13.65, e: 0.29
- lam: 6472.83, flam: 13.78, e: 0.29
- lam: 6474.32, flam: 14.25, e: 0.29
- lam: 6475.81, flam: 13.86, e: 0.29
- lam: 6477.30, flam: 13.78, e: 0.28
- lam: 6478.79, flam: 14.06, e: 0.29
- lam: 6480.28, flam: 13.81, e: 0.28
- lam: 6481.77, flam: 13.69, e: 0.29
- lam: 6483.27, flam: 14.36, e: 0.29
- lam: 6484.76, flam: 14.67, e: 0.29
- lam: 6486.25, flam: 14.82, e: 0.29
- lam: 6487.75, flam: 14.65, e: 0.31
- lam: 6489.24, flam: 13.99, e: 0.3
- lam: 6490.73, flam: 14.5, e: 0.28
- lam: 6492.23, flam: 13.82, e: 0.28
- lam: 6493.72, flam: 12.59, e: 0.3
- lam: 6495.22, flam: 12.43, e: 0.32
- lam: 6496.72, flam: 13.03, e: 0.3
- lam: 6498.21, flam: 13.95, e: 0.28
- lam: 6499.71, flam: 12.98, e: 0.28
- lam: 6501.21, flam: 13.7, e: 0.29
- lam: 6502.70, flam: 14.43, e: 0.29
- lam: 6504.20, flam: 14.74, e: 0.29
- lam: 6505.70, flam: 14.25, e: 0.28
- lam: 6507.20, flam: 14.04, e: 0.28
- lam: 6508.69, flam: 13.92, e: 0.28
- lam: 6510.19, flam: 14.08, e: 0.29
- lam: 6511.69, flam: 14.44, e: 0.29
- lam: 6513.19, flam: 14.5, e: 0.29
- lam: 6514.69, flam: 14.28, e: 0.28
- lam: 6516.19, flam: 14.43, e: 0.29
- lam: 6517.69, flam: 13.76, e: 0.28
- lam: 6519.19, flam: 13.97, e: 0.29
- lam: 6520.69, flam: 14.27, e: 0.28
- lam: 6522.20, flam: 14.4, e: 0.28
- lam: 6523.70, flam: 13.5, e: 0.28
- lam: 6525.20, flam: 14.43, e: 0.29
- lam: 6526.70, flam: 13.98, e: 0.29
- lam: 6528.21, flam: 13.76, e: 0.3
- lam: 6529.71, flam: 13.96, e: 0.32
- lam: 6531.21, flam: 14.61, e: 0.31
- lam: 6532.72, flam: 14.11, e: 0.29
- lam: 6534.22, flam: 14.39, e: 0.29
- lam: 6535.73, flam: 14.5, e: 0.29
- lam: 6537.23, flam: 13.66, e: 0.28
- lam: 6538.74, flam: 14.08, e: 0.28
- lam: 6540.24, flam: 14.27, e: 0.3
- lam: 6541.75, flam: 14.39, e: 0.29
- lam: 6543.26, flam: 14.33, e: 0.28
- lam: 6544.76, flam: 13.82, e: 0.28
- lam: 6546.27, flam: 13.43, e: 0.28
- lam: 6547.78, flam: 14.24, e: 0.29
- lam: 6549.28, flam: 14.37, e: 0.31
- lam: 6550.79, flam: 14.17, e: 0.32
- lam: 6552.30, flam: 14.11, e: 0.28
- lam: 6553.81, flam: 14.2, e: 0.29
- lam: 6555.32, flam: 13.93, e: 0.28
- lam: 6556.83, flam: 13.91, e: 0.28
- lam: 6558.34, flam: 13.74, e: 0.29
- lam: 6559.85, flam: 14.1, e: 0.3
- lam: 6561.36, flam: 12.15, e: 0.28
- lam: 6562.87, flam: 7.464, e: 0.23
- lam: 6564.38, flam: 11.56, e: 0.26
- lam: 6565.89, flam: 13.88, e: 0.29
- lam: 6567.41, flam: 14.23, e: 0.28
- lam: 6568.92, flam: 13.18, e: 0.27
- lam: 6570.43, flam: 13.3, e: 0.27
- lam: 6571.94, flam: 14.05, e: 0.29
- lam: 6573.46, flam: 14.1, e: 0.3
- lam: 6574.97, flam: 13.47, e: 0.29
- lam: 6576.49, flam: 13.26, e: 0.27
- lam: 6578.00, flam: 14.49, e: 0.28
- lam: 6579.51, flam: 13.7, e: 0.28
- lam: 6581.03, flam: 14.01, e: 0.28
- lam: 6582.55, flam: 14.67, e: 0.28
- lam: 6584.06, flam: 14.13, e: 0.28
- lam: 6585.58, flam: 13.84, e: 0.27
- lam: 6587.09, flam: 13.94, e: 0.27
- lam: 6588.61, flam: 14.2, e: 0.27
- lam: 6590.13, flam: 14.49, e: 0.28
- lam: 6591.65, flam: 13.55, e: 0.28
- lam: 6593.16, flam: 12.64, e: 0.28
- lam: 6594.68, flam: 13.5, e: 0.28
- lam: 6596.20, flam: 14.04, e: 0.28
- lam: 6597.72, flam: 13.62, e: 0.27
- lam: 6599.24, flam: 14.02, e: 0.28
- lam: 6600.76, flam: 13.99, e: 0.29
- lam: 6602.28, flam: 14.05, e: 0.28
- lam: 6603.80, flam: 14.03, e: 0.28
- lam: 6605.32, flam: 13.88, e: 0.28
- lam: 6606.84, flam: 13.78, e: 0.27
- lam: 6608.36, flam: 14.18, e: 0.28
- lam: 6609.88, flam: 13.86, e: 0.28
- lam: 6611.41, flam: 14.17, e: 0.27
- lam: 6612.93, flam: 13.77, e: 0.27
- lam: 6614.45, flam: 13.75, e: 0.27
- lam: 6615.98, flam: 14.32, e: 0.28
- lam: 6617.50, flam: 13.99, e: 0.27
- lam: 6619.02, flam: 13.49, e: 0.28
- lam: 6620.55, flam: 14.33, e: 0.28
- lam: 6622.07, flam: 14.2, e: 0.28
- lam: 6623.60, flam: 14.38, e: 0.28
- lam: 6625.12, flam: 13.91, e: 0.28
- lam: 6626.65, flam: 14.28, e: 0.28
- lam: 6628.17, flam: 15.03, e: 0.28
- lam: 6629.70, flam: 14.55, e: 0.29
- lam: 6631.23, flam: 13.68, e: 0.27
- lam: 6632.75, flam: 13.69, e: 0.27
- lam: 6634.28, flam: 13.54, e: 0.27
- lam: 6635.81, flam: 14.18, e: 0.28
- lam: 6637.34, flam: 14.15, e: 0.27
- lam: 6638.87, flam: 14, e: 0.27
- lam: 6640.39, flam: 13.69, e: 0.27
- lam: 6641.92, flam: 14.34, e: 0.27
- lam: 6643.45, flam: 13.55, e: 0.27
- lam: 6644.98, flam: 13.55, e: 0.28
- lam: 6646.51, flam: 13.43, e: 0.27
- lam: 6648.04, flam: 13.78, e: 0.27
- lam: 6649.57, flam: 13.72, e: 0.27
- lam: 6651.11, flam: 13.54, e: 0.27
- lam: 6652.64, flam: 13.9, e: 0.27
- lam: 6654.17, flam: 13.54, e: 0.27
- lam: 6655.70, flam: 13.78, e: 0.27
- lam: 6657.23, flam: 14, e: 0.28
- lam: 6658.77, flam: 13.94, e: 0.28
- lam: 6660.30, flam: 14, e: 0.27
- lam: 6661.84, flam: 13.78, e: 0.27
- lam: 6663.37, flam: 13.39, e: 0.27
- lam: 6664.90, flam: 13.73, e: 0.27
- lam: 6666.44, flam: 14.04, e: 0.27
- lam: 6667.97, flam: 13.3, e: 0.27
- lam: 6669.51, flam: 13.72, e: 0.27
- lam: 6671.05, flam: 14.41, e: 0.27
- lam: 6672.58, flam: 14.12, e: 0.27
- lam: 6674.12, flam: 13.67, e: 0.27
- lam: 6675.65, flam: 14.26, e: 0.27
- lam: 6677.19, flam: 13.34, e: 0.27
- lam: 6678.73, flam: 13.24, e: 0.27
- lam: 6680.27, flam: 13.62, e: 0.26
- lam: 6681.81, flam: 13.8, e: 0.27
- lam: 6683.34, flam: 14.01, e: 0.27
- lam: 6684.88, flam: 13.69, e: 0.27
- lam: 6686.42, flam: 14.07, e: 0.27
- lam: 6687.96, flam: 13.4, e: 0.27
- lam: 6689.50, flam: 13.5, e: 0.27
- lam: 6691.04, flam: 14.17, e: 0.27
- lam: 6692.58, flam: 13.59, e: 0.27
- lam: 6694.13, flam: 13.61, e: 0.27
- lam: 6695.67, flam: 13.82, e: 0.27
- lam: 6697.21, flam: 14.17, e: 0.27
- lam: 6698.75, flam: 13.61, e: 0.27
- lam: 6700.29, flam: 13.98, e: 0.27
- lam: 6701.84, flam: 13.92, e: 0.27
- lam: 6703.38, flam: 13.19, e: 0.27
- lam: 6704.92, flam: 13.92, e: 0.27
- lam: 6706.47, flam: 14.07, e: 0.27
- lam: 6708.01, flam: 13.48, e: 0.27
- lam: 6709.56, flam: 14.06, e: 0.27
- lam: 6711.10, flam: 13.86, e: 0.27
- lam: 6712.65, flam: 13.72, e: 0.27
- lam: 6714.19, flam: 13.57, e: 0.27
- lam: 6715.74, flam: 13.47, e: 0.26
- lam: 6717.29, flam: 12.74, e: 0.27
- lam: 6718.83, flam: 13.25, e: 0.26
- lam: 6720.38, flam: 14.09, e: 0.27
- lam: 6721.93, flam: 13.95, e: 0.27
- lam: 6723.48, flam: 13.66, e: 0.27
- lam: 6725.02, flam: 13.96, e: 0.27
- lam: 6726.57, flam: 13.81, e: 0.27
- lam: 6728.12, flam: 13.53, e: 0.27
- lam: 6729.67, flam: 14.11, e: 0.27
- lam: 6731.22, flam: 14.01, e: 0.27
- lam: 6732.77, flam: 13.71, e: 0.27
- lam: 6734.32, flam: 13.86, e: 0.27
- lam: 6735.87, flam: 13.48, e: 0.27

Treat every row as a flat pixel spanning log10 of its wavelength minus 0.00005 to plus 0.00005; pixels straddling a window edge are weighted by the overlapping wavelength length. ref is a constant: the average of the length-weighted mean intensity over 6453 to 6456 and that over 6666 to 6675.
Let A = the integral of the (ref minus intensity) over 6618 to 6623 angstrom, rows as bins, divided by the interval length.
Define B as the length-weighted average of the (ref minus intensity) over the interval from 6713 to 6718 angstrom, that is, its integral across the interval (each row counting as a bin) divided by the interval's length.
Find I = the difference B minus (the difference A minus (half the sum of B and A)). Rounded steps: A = 0.16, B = 0.9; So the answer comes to 1.2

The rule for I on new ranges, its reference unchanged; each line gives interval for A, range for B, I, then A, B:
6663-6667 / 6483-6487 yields -0.9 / 0.44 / -0.5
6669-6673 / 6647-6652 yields 0.7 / 0.07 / 0.5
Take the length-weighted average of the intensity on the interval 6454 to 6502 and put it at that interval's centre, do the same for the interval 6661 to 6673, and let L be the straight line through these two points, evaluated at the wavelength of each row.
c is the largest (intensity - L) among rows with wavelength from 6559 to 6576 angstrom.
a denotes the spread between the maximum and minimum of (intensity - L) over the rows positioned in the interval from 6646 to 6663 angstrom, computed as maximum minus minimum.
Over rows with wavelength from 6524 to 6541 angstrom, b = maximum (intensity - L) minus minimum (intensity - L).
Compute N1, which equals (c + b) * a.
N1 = 1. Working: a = 0.6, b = 0.95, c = 0.4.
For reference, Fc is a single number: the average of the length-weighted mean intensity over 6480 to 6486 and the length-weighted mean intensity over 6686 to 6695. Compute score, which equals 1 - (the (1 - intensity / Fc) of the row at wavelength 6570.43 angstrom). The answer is 0.95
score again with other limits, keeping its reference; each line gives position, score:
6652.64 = 1.00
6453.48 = 1.06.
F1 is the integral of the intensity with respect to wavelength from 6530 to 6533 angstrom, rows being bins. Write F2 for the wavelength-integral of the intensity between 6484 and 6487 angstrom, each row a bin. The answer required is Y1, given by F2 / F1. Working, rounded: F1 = 43.0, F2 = 44.3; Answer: 1.03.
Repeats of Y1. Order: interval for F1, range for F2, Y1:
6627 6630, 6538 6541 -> 0.96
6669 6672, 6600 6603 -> 0.99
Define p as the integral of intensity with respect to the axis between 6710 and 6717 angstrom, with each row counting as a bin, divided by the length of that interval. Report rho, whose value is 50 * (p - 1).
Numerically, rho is 630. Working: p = 13.6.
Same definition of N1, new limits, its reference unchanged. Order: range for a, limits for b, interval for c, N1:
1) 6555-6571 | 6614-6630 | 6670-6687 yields 15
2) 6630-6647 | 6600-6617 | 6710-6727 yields 1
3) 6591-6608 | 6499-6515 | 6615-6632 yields 4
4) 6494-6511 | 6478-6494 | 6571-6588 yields 7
